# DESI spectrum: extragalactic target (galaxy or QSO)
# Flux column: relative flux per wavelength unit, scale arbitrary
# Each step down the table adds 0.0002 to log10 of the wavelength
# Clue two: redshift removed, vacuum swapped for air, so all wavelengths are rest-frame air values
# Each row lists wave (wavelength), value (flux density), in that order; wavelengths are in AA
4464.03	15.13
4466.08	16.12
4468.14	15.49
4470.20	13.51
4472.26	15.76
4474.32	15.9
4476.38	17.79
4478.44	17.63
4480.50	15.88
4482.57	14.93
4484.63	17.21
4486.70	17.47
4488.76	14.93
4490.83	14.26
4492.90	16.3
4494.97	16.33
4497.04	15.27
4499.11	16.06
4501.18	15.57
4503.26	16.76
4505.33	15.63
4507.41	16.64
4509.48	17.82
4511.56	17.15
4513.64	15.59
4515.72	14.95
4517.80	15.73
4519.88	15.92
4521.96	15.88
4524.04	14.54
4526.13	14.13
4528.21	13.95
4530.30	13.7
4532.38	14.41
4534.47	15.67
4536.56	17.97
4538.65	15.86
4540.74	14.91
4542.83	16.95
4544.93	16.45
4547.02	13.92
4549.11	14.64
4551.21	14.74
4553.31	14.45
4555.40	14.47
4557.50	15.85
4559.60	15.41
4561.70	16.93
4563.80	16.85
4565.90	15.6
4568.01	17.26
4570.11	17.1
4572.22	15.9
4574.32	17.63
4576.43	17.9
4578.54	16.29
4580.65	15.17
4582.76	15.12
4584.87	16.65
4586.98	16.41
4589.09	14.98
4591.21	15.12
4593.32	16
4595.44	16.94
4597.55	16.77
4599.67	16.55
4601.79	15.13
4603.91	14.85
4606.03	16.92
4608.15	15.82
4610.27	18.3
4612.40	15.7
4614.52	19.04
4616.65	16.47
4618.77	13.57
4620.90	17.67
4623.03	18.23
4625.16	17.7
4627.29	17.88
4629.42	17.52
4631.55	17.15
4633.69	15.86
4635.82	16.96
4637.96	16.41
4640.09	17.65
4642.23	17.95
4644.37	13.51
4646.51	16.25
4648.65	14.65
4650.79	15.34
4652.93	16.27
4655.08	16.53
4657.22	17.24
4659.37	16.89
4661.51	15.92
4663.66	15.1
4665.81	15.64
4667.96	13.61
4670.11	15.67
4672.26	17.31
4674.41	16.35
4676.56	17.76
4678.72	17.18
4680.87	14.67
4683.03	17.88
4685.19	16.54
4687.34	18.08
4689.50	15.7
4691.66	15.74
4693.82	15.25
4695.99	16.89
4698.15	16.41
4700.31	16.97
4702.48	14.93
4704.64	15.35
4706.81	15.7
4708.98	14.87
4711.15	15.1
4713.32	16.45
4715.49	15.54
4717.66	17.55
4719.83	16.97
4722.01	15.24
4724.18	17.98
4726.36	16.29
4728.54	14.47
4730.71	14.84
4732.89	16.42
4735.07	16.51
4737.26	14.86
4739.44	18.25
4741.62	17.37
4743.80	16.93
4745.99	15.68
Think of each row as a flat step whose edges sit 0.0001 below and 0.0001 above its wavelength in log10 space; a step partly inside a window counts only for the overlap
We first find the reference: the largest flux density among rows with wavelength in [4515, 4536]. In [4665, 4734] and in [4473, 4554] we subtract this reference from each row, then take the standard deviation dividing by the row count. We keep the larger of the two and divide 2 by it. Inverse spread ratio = 1.69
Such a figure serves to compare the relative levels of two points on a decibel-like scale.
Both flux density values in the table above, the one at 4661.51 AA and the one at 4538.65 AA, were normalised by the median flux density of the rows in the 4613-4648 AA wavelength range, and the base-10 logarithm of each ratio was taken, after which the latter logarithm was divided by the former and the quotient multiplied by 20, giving 21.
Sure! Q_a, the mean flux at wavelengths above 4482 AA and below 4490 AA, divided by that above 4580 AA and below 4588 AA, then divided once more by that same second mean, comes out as 0.064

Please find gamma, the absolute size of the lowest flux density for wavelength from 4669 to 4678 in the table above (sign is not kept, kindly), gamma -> 15.7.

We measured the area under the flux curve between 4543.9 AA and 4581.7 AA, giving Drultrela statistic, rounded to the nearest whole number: 602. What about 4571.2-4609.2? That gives 613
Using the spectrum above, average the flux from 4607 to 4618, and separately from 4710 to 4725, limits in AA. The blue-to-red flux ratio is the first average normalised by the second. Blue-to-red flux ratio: 1.04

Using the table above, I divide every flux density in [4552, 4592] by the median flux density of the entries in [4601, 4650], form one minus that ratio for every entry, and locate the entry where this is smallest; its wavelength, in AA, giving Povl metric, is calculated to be 4576.43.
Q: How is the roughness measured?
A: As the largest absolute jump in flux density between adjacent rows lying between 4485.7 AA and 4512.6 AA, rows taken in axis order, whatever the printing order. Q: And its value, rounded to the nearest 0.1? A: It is 2.5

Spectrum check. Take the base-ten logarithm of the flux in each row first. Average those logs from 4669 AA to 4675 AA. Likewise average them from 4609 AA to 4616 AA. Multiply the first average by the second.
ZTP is 1.51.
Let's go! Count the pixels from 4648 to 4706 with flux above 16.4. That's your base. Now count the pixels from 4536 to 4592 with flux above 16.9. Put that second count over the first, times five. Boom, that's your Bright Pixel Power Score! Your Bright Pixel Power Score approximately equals 2.9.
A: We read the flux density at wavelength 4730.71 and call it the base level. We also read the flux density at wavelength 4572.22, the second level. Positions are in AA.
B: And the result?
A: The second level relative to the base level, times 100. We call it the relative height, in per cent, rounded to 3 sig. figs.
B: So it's 107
